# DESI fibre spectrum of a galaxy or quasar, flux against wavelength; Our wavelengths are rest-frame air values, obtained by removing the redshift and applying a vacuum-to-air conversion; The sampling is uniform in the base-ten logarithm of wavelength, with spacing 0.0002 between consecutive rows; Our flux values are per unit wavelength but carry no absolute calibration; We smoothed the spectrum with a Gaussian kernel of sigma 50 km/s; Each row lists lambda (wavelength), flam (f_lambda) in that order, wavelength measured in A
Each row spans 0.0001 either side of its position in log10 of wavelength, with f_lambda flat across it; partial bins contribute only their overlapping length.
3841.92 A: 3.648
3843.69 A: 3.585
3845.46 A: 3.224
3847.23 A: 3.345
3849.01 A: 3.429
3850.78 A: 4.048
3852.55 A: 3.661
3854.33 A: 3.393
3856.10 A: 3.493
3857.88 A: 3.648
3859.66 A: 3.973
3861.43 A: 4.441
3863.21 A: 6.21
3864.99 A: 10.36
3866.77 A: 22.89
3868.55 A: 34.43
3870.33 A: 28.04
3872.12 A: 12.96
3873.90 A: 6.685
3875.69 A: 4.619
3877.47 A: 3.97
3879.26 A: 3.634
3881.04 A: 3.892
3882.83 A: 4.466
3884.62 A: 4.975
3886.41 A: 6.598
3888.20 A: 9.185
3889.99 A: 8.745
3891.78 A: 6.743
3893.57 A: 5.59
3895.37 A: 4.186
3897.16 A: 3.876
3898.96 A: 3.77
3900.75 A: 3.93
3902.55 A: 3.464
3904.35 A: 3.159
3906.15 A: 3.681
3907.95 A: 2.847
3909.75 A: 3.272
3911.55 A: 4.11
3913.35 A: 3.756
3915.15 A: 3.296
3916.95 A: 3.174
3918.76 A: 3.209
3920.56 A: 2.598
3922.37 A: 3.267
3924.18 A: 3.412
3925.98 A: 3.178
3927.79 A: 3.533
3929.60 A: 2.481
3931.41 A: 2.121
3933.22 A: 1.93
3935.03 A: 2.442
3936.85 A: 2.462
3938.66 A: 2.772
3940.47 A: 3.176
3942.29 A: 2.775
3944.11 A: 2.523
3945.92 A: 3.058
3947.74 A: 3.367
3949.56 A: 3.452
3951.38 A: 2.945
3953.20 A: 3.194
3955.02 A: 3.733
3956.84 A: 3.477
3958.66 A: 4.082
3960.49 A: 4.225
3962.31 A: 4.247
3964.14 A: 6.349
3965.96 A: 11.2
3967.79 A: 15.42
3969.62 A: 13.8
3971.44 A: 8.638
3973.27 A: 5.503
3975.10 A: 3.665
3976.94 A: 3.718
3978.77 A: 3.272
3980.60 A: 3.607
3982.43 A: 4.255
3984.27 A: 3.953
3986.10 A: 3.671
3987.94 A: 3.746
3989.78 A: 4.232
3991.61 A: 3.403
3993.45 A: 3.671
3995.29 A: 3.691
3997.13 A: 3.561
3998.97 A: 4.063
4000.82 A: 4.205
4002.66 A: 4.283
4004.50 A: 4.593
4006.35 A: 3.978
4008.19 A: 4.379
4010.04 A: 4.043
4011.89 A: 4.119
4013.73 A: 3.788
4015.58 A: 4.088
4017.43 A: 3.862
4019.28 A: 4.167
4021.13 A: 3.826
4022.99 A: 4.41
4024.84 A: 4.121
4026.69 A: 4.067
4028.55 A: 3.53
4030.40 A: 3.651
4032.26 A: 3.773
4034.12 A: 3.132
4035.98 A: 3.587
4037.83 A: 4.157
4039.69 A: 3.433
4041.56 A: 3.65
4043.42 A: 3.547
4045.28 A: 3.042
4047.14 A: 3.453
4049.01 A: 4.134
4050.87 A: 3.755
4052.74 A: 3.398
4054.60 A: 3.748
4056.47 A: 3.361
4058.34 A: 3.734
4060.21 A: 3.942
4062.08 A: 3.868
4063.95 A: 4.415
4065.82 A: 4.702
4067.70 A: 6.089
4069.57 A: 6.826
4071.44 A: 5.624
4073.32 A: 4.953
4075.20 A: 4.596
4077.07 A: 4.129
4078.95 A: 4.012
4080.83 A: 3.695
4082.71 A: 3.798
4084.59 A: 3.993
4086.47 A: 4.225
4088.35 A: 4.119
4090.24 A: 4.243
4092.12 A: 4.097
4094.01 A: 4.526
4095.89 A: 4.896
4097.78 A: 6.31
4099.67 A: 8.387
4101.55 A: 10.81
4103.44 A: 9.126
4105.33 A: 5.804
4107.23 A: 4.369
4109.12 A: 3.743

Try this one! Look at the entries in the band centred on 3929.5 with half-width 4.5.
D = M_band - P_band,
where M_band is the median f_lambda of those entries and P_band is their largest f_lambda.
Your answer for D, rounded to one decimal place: -1.1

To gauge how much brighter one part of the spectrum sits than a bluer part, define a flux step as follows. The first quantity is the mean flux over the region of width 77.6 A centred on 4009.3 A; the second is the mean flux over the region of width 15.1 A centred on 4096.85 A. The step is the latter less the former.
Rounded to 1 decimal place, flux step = 2.6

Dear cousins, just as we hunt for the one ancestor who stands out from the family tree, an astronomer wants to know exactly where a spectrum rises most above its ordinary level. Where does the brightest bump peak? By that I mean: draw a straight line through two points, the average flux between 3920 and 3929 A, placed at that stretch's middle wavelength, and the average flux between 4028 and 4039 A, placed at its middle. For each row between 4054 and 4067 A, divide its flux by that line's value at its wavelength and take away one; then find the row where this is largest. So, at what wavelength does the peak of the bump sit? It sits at 4065.82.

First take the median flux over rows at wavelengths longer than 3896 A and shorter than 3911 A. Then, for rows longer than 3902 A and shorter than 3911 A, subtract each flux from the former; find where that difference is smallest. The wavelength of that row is 3906.15 A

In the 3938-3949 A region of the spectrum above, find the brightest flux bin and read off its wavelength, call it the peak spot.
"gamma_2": 3947.74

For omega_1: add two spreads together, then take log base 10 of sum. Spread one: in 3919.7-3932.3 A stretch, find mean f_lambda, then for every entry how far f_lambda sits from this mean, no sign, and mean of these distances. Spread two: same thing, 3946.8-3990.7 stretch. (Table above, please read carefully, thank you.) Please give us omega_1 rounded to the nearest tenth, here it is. 0.5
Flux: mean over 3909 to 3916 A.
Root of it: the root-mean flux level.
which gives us 1.90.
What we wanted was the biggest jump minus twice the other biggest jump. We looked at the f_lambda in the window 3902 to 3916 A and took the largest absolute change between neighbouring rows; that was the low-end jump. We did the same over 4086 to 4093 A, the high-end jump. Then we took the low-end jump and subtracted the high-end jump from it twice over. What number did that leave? 0.5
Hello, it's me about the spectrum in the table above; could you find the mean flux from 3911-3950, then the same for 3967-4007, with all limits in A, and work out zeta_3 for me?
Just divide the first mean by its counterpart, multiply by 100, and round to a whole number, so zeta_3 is 59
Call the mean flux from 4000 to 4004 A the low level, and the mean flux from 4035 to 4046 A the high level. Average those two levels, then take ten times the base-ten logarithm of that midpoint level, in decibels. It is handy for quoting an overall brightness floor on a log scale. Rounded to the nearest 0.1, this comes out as 5.9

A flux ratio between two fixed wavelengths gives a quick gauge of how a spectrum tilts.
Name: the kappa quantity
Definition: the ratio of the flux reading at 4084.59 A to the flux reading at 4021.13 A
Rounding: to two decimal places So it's 1.04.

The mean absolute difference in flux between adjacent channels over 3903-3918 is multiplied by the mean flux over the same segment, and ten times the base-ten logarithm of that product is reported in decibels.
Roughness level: 2.4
